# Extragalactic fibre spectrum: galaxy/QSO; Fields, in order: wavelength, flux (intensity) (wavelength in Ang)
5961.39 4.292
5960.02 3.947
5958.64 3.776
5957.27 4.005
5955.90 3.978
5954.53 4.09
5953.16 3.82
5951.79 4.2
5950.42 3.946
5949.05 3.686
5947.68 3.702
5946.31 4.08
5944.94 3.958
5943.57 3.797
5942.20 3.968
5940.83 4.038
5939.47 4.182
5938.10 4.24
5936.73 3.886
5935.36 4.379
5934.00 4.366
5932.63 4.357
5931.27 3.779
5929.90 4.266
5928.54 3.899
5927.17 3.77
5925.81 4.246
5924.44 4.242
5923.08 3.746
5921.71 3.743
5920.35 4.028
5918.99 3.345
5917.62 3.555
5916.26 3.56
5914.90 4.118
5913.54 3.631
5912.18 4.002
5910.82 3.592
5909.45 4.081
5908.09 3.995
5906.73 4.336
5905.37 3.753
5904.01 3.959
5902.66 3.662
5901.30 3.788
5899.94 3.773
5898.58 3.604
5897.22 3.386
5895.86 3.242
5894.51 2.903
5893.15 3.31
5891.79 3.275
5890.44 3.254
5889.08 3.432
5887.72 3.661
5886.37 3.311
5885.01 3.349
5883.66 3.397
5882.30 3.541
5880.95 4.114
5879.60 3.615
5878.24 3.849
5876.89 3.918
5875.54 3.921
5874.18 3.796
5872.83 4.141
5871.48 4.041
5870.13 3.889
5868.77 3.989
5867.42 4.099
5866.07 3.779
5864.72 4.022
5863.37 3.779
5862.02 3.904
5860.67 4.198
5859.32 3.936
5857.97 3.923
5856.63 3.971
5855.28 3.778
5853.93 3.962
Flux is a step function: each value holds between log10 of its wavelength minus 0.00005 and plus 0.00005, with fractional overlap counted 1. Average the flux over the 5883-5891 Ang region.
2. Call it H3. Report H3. 3.40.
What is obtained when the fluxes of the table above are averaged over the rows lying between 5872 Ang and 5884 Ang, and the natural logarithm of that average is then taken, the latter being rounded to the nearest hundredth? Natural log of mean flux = 1.34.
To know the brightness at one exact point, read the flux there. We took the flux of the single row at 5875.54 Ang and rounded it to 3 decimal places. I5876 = 3.921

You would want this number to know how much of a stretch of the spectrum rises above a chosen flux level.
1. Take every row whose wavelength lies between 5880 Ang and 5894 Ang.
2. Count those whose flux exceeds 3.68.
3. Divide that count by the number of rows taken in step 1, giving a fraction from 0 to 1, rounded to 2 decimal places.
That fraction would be 0.10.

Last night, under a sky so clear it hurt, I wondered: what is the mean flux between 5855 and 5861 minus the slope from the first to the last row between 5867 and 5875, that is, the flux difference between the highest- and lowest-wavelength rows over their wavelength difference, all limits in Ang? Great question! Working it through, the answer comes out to 4.01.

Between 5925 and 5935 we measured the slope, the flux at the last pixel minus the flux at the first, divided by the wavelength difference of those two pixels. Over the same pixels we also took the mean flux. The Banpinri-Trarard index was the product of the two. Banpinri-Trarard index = 0.06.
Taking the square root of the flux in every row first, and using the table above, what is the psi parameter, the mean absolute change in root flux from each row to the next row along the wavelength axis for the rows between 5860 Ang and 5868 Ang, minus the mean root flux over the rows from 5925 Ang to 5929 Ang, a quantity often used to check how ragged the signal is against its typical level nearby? -1.93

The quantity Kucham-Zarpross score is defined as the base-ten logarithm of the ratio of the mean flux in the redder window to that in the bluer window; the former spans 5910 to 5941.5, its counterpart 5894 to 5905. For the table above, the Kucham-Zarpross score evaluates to 0.05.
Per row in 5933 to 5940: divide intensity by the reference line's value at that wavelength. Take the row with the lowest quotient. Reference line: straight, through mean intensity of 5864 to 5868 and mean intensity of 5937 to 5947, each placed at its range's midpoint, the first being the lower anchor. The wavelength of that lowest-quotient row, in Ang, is 5936.73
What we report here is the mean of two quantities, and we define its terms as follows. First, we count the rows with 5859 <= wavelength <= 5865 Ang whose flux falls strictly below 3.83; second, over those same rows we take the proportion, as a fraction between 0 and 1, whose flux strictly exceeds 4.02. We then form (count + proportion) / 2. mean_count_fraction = 0.70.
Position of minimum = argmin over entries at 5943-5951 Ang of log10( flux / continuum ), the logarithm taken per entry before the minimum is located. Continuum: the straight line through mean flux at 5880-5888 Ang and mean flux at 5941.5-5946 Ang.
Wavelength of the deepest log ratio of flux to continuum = 5949.05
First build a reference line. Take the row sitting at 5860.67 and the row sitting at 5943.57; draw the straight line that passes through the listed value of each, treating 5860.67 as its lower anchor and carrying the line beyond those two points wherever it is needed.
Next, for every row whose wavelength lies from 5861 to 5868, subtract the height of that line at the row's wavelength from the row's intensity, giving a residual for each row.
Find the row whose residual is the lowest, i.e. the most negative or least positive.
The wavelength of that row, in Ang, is 5863.37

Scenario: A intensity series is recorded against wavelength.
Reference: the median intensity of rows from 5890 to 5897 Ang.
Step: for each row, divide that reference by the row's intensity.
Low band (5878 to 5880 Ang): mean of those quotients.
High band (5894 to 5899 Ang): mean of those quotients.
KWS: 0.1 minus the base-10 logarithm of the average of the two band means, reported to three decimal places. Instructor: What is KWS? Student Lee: 0.129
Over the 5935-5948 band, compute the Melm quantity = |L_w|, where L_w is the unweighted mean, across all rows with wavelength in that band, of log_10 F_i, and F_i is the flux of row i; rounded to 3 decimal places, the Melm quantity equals 0.604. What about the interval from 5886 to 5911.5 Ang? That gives 0.554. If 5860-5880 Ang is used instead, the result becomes 0.594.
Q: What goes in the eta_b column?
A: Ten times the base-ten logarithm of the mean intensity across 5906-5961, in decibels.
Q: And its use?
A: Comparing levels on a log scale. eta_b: 5.98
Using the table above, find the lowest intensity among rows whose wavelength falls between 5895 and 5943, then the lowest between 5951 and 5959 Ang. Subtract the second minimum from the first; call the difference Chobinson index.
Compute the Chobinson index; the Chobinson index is -0.53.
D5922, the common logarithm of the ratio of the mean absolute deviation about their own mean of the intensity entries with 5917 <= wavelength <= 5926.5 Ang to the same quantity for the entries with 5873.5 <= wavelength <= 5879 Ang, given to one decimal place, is 0.8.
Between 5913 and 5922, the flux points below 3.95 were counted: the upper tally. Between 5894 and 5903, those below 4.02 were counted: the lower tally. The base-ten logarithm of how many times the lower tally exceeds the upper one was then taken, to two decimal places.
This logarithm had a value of 0.15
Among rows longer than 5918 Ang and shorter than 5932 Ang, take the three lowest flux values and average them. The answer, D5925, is 3.6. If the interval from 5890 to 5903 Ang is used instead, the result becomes 3.1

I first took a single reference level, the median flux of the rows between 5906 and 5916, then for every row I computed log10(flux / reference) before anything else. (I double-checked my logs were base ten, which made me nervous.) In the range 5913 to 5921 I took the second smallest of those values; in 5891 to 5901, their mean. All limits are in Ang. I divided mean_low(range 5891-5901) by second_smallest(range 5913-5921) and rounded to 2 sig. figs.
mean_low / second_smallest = 1.5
